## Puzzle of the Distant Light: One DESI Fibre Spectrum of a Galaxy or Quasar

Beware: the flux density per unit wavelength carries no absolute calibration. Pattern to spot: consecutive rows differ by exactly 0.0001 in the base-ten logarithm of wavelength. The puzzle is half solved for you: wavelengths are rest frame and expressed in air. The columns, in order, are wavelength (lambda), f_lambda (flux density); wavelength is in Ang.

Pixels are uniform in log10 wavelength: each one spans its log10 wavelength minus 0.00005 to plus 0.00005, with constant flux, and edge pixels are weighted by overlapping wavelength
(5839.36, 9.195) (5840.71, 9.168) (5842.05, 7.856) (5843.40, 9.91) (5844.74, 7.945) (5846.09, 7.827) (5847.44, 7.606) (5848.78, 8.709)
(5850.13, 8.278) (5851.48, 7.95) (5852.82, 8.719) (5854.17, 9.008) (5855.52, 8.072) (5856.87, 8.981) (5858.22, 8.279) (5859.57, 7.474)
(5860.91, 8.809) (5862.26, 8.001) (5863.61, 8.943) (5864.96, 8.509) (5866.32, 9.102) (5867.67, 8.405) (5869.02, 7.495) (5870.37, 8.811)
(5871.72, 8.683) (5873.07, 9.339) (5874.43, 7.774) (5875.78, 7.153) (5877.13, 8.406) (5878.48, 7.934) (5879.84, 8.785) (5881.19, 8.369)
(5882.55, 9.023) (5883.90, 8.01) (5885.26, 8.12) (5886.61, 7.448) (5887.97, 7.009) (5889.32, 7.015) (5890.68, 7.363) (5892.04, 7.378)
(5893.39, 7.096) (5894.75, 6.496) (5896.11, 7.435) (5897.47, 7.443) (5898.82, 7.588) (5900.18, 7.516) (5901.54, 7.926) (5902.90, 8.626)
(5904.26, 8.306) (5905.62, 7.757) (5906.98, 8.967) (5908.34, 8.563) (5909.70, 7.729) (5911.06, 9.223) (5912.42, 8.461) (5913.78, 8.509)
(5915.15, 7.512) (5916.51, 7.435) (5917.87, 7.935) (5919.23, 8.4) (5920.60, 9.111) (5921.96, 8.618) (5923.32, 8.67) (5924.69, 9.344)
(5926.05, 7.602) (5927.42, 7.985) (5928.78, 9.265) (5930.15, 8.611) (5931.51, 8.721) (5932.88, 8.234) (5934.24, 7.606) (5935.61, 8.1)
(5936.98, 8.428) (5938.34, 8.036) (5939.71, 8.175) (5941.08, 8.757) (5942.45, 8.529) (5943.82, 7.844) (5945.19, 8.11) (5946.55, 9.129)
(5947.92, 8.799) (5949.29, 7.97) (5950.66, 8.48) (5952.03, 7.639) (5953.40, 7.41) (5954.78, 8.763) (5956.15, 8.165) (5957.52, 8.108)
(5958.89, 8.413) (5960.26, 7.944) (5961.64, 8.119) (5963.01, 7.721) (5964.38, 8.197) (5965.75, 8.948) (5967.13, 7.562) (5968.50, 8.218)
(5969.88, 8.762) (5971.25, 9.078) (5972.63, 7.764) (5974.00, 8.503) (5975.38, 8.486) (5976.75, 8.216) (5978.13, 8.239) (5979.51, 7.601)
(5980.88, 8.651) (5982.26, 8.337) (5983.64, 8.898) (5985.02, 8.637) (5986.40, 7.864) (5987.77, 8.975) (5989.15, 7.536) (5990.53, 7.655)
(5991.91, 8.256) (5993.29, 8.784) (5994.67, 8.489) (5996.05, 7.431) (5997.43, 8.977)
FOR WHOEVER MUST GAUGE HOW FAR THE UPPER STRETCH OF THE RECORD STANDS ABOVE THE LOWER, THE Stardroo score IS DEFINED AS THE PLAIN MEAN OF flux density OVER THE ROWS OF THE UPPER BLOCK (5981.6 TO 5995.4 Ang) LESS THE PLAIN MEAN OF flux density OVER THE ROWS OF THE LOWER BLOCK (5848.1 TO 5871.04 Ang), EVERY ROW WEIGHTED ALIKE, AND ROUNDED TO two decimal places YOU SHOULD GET -0.10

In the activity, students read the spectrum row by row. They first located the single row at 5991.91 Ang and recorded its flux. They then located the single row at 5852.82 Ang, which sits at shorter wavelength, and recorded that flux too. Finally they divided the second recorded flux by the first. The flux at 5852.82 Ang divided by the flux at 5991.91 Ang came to 1.06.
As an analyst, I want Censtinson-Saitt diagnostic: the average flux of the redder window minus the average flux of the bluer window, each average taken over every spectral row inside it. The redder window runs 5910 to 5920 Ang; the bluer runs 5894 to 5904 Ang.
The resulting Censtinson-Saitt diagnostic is 0.6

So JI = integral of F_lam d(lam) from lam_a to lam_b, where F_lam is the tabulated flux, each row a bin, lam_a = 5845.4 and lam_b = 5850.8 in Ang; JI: 43.7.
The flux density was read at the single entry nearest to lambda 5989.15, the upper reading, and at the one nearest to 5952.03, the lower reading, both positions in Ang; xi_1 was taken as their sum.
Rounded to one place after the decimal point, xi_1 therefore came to 15.2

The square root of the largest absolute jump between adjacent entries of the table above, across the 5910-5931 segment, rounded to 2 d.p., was 1.32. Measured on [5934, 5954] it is 1.01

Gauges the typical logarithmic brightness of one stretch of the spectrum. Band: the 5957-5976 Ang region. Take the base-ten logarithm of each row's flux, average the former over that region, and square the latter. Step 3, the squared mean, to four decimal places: 0.8410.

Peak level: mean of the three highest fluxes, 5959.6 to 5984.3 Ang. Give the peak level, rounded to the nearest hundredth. 8.97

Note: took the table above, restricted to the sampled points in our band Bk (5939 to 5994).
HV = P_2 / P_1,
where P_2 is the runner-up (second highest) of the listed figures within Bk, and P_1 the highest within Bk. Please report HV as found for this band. 0.994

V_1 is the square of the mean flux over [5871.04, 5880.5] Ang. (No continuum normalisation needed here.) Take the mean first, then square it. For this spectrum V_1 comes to 68.8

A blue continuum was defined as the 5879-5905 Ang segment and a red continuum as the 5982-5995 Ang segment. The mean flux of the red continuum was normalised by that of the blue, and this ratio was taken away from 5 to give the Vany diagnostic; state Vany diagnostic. 3.92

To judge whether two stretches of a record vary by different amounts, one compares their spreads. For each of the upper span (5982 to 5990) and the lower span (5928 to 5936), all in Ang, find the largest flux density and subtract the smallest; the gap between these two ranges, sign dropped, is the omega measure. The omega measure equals 0.22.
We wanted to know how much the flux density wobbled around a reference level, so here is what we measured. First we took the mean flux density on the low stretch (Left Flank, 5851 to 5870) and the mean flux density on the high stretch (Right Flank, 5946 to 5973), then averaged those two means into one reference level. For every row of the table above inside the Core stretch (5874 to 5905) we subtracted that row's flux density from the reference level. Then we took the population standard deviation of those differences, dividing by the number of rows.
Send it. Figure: 0.62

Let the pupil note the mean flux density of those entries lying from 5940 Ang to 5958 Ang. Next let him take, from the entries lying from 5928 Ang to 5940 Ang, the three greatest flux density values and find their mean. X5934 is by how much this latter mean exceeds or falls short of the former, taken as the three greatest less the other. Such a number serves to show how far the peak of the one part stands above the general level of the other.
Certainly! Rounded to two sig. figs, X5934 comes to 0.58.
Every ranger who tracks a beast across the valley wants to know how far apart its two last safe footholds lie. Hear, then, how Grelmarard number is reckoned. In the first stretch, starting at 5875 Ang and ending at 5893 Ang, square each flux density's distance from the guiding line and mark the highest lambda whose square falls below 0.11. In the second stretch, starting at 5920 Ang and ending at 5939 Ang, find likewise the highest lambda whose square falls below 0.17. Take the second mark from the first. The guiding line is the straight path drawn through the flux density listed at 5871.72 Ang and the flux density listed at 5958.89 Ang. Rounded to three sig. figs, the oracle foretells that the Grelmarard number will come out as -55.8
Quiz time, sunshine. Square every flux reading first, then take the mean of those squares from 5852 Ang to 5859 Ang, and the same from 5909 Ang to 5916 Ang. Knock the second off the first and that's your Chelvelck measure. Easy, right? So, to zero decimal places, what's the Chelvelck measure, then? 5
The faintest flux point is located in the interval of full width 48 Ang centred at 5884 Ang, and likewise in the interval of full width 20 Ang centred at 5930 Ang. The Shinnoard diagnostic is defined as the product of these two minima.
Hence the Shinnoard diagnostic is 49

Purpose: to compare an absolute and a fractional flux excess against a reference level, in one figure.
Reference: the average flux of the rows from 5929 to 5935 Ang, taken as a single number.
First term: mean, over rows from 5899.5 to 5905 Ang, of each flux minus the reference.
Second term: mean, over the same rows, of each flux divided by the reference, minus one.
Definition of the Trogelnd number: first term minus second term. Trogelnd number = -0.2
